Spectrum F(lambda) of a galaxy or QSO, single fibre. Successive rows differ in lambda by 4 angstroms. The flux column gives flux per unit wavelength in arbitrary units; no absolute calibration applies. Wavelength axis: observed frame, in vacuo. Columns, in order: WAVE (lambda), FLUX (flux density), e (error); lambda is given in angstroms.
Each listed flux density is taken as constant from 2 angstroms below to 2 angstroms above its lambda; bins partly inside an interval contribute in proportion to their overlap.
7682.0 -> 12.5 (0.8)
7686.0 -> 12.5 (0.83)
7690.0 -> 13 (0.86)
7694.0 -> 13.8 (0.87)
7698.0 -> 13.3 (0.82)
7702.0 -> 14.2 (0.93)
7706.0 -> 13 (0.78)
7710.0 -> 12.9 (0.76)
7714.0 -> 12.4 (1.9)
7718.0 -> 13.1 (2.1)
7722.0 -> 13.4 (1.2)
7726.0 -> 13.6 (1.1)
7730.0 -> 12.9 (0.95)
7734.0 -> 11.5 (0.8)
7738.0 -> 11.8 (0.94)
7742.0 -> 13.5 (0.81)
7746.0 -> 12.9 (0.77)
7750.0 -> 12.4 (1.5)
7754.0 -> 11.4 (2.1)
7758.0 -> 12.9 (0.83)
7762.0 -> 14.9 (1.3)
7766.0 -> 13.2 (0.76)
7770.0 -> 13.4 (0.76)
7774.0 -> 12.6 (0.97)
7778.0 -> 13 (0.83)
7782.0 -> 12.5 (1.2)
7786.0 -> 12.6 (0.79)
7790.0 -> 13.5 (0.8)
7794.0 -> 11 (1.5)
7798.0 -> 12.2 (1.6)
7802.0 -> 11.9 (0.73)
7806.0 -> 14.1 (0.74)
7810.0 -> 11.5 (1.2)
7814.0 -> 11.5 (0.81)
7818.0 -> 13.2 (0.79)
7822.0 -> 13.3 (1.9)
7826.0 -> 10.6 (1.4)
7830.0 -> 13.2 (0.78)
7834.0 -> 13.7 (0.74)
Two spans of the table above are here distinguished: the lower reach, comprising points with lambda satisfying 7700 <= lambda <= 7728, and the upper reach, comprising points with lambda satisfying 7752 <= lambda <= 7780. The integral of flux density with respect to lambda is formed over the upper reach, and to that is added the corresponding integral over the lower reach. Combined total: 736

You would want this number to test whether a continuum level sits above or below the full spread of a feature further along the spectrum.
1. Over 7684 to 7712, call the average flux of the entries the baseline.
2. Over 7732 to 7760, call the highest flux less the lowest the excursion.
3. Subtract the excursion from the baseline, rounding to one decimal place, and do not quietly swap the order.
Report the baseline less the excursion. 11.1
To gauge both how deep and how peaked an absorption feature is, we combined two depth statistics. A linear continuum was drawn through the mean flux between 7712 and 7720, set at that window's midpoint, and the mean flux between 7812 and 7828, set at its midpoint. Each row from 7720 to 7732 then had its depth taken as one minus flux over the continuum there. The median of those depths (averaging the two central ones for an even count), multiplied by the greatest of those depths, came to 0.0010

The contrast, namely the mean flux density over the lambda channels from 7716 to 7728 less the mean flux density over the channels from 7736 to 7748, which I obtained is 0.6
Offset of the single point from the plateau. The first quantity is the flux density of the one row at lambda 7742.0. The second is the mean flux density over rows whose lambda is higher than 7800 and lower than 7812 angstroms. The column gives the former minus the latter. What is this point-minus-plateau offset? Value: 1.00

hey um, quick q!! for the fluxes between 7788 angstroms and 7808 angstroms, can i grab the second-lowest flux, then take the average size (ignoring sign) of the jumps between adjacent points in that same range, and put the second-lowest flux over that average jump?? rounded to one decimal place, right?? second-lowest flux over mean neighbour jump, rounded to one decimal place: 7.7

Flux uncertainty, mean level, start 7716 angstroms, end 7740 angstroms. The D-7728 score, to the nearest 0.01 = 1.18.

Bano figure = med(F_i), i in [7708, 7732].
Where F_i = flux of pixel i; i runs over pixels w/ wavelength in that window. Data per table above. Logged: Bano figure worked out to 13.0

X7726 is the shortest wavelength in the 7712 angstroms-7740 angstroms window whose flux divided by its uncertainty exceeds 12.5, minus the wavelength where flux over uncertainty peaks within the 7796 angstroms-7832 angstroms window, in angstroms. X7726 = -76 angstroms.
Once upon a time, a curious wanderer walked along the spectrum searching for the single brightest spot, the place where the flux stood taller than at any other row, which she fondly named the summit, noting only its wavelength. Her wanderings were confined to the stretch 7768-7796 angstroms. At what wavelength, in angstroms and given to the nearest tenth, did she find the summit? 7790.0 angstroms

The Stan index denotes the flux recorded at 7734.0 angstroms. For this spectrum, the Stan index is 11.5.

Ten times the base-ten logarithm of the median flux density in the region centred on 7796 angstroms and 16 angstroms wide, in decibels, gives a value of 10.8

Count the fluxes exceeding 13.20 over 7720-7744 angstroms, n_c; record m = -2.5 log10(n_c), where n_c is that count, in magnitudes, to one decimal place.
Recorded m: -1.2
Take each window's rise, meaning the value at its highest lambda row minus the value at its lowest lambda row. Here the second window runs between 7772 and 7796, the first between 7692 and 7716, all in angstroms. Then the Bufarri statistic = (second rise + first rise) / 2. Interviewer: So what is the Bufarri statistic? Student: -1.5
